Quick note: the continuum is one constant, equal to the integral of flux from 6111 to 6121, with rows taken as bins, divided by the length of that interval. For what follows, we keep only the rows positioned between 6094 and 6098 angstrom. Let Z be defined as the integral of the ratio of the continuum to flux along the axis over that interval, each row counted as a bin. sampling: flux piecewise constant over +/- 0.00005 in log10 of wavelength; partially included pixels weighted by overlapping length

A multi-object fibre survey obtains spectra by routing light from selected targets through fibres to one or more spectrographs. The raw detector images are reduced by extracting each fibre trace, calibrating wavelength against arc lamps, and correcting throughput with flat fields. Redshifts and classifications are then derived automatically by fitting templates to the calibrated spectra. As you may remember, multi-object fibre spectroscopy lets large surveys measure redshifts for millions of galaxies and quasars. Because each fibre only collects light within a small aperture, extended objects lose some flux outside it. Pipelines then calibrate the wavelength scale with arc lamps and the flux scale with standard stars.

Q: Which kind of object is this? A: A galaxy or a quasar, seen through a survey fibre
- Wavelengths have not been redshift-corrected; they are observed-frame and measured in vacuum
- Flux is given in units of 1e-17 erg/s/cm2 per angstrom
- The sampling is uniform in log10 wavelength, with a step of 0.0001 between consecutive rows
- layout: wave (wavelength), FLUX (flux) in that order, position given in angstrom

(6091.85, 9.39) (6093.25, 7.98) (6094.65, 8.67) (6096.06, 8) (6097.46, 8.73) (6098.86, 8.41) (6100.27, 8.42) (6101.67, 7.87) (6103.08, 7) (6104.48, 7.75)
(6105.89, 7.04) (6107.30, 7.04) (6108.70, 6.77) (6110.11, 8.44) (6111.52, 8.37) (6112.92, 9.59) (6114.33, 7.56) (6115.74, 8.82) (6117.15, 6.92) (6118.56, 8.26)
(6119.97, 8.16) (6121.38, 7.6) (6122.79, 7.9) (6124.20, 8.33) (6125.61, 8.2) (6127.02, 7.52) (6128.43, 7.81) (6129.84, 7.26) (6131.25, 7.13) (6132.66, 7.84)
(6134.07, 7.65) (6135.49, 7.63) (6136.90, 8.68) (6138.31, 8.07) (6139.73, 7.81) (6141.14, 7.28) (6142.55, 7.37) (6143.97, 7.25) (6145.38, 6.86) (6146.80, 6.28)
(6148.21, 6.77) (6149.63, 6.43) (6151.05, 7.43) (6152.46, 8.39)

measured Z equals 3.9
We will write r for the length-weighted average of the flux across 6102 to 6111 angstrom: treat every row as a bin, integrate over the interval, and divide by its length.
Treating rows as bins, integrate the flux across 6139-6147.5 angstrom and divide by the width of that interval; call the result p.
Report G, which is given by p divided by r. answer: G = 0.968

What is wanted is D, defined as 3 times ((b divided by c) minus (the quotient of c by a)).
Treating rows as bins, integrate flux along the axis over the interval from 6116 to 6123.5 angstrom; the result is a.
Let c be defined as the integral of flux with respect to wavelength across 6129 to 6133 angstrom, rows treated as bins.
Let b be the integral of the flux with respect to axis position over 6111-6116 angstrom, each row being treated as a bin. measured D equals 3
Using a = 59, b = 43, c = 30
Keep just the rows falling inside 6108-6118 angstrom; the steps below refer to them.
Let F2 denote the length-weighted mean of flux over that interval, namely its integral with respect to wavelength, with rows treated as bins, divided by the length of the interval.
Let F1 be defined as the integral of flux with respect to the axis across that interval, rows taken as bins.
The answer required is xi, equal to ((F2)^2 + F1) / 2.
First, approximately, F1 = 81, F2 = 8.1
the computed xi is 72.9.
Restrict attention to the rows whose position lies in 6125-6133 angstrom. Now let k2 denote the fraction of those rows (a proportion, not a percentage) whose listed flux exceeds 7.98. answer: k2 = 0.17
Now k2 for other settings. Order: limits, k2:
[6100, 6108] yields 0.17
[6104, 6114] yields 0.43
